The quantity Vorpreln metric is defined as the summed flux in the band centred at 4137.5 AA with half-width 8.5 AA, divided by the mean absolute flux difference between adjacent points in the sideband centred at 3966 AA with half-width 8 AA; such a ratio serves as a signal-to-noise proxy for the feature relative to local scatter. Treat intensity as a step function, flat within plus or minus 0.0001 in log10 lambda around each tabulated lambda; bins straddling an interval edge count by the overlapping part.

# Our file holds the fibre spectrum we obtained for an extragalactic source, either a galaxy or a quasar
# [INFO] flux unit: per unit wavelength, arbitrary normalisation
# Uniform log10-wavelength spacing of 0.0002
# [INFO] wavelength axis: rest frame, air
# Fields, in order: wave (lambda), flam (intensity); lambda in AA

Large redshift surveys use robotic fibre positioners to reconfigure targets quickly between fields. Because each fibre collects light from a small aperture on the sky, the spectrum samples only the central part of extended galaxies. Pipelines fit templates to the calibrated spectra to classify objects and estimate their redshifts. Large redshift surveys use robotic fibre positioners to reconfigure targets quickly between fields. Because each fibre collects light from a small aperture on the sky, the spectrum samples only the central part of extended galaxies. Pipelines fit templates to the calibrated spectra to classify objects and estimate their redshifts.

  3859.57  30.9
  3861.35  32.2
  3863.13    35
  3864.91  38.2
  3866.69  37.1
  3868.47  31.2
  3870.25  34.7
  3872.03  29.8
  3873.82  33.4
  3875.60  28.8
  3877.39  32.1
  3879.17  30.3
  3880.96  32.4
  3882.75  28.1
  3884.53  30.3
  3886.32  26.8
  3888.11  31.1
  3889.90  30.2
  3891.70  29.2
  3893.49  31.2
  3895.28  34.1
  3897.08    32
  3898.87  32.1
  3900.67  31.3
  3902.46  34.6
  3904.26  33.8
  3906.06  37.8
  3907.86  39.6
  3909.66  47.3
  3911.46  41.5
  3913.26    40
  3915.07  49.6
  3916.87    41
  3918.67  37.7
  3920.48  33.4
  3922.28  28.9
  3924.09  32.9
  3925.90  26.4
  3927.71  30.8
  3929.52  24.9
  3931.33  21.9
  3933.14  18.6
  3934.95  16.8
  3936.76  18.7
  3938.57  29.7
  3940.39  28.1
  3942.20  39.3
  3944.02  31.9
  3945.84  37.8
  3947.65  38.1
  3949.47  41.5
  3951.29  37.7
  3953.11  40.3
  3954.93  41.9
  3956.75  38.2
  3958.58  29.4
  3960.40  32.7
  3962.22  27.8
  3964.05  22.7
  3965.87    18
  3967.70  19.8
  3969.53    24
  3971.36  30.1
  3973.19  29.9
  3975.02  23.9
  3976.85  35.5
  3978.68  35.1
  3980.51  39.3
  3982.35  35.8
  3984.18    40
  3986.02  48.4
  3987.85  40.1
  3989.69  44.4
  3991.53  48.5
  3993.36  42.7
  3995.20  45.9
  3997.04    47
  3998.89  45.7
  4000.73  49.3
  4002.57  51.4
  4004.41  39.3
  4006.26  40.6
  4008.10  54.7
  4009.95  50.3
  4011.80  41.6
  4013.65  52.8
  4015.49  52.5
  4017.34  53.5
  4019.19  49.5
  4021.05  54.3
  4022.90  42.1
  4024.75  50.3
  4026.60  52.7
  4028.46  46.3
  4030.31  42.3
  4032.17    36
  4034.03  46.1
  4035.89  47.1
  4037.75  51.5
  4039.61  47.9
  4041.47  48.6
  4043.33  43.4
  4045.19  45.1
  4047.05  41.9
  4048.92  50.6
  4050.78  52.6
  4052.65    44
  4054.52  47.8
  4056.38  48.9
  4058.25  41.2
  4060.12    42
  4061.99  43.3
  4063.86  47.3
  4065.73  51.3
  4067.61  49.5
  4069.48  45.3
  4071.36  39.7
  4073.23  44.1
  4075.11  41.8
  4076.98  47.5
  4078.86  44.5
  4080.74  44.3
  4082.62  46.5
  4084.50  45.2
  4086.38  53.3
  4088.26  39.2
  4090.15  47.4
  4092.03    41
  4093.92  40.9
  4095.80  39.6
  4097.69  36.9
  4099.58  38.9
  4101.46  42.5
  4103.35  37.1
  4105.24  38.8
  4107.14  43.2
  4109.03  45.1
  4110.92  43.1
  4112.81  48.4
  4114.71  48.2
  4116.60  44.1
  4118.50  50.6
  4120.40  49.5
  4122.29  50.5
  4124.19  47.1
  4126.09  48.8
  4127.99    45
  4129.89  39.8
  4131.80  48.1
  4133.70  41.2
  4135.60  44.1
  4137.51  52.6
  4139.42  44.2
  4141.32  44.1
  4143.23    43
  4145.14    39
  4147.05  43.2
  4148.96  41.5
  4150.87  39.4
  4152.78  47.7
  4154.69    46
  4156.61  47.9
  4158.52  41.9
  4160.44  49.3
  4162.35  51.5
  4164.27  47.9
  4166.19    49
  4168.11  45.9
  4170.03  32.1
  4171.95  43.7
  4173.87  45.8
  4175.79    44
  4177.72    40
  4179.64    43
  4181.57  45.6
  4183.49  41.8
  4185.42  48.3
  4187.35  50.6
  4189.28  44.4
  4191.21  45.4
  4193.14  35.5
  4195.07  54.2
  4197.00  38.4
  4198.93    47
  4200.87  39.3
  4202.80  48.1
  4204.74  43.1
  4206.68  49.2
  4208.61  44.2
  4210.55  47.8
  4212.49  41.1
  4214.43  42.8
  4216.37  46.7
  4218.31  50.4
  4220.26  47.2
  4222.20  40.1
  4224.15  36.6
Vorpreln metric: 105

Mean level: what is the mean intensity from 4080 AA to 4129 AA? 44.4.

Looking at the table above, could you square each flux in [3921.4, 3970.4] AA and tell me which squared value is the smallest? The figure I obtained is 282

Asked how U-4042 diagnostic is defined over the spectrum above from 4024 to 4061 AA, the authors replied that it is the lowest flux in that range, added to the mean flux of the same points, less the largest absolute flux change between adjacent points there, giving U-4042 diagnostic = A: 72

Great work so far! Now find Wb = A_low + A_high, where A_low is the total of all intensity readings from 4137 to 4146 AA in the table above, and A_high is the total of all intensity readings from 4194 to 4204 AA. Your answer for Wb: 450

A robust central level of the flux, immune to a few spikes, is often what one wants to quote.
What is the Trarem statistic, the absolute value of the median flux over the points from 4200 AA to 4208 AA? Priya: 46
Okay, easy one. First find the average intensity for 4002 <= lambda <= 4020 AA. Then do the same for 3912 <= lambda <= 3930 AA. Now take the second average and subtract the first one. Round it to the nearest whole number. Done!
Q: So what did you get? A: -14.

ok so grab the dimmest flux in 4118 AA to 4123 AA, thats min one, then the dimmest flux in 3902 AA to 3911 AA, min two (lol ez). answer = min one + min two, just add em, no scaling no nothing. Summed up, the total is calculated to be 83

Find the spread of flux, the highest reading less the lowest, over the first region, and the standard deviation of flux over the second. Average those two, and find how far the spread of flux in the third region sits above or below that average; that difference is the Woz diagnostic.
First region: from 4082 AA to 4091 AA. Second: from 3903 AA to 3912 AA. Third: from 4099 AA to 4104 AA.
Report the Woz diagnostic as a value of -4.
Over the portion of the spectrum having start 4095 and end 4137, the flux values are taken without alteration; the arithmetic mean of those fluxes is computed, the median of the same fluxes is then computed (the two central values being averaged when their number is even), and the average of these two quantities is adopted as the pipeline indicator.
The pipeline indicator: 44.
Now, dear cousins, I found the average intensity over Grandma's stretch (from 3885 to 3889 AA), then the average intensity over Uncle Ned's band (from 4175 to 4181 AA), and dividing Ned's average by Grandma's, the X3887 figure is 1.46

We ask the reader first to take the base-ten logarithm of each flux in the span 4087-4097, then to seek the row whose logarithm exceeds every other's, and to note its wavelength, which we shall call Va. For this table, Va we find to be 4090.15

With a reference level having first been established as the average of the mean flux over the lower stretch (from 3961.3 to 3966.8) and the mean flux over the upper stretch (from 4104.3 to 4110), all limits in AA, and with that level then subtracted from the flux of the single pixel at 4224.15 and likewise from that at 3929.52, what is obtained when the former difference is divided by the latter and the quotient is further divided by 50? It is -0.010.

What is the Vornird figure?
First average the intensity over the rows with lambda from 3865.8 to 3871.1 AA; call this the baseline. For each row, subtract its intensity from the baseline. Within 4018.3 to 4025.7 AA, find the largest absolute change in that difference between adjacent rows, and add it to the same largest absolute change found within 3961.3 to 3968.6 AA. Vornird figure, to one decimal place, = 17.3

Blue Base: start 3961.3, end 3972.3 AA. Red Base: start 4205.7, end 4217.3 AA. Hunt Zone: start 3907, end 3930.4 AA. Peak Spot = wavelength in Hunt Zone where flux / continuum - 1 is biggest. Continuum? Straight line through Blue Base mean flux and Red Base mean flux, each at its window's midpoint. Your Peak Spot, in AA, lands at 3915.07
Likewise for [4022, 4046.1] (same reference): 4026.60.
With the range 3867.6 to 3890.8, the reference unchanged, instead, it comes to 3870.25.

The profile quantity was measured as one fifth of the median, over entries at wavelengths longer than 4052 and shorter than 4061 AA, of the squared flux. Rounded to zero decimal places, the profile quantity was 387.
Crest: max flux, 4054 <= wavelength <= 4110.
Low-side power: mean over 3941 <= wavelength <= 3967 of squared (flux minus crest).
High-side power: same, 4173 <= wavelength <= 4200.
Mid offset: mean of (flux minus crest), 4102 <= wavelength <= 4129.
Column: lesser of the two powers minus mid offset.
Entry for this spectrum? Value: 106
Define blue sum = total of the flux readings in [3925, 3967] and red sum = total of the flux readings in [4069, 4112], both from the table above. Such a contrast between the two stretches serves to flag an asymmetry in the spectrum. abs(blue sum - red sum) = 293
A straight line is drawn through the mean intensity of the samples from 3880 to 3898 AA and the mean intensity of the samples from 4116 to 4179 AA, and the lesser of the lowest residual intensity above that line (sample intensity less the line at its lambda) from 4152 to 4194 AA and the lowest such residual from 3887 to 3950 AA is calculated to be -16.3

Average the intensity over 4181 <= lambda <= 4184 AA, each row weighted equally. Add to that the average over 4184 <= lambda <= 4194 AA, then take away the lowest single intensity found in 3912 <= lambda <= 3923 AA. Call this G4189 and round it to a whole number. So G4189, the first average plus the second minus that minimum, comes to 60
